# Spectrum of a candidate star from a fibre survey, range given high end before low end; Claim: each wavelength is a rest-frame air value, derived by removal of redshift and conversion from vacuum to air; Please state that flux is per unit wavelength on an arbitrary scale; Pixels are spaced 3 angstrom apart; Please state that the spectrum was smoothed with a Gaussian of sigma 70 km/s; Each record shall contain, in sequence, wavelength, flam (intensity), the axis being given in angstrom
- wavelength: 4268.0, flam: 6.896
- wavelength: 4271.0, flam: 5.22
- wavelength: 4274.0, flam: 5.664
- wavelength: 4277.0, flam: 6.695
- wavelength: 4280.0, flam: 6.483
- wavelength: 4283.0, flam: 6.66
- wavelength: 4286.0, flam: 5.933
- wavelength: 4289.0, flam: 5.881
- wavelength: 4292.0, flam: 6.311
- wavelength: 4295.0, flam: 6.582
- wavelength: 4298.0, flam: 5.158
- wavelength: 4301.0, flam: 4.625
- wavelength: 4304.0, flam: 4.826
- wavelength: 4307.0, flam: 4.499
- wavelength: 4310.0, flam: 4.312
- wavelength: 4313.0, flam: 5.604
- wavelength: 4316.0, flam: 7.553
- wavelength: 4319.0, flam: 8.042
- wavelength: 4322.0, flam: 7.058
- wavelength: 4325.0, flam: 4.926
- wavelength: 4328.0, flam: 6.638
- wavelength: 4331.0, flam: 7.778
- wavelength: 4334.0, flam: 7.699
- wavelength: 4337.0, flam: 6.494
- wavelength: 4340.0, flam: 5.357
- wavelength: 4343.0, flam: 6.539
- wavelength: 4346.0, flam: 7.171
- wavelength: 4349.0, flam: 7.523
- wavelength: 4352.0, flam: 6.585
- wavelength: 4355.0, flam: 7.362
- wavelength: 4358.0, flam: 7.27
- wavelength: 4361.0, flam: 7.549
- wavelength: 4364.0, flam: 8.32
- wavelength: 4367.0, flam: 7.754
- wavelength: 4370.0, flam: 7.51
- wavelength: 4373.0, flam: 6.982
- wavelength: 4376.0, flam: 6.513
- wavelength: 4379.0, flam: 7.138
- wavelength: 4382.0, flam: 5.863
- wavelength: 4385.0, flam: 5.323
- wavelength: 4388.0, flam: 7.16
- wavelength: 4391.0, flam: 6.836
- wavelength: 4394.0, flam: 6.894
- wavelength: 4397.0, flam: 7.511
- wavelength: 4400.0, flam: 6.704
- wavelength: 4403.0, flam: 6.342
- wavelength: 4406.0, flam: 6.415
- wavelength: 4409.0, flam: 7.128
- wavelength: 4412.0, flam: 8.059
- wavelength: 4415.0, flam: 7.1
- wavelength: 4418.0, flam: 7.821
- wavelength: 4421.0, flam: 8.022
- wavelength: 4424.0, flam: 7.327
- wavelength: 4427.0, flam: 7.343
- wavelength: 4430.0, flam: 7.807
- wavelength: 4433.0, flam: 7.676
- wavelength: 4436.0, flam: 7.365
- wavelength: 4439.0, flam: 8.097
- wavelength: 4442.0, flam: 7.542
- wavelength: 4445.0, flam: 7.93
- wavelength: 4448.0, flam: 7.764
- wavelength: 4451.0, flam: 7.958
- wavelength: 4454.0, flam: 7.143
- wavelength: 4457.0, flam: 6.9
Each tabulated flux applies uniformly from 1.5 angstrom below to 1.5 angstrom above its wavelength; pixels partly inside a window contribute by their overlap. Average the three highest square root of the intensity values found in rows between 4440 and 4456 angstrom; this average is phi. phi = 2.81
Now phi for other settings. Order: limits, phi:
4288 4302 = 2.50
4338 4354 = 2.66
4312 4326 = 2.75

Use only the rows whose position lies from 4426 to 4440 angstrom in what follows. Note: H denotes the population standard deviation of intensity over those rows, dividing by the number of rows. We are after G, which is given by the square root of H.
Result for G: 0.53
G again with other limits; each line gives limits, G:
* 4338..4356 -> 0.85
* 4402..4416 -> 0.79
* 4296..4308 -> 0.50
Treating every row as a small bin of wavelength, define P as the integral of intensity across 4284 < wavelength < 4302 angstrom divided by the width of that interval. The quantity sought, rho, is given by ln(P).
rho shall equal 1.76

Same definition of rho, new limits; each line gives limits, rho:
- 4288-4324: 1.77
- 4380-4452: 1.98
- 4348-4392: 1.95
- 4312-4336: 1.94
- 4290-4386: 1.88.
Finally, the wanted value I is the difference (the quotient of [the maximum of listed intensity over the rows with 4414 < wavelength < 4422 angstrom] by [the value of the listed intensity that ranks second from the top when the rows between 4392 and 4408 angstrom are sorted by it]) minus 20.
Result -18.8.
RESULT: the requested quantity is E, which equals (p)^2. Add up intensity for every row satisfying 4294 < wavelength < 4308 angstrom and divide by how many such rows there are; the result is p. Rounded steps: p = 5.1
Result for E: 26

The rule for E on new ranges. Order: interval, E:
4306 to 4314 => 23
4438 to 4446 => 62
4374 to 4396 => 43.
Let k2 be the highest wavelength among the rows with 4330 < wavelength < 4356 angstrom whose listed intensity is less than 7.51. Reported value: 4355.0 angstrom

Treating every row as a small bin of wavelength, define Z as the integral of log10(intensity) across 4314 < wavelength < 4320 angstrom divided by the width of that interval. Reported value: 0.879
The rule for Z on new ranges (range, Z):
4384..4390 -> 0.800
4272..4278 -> 0.780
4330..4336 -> 0.882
